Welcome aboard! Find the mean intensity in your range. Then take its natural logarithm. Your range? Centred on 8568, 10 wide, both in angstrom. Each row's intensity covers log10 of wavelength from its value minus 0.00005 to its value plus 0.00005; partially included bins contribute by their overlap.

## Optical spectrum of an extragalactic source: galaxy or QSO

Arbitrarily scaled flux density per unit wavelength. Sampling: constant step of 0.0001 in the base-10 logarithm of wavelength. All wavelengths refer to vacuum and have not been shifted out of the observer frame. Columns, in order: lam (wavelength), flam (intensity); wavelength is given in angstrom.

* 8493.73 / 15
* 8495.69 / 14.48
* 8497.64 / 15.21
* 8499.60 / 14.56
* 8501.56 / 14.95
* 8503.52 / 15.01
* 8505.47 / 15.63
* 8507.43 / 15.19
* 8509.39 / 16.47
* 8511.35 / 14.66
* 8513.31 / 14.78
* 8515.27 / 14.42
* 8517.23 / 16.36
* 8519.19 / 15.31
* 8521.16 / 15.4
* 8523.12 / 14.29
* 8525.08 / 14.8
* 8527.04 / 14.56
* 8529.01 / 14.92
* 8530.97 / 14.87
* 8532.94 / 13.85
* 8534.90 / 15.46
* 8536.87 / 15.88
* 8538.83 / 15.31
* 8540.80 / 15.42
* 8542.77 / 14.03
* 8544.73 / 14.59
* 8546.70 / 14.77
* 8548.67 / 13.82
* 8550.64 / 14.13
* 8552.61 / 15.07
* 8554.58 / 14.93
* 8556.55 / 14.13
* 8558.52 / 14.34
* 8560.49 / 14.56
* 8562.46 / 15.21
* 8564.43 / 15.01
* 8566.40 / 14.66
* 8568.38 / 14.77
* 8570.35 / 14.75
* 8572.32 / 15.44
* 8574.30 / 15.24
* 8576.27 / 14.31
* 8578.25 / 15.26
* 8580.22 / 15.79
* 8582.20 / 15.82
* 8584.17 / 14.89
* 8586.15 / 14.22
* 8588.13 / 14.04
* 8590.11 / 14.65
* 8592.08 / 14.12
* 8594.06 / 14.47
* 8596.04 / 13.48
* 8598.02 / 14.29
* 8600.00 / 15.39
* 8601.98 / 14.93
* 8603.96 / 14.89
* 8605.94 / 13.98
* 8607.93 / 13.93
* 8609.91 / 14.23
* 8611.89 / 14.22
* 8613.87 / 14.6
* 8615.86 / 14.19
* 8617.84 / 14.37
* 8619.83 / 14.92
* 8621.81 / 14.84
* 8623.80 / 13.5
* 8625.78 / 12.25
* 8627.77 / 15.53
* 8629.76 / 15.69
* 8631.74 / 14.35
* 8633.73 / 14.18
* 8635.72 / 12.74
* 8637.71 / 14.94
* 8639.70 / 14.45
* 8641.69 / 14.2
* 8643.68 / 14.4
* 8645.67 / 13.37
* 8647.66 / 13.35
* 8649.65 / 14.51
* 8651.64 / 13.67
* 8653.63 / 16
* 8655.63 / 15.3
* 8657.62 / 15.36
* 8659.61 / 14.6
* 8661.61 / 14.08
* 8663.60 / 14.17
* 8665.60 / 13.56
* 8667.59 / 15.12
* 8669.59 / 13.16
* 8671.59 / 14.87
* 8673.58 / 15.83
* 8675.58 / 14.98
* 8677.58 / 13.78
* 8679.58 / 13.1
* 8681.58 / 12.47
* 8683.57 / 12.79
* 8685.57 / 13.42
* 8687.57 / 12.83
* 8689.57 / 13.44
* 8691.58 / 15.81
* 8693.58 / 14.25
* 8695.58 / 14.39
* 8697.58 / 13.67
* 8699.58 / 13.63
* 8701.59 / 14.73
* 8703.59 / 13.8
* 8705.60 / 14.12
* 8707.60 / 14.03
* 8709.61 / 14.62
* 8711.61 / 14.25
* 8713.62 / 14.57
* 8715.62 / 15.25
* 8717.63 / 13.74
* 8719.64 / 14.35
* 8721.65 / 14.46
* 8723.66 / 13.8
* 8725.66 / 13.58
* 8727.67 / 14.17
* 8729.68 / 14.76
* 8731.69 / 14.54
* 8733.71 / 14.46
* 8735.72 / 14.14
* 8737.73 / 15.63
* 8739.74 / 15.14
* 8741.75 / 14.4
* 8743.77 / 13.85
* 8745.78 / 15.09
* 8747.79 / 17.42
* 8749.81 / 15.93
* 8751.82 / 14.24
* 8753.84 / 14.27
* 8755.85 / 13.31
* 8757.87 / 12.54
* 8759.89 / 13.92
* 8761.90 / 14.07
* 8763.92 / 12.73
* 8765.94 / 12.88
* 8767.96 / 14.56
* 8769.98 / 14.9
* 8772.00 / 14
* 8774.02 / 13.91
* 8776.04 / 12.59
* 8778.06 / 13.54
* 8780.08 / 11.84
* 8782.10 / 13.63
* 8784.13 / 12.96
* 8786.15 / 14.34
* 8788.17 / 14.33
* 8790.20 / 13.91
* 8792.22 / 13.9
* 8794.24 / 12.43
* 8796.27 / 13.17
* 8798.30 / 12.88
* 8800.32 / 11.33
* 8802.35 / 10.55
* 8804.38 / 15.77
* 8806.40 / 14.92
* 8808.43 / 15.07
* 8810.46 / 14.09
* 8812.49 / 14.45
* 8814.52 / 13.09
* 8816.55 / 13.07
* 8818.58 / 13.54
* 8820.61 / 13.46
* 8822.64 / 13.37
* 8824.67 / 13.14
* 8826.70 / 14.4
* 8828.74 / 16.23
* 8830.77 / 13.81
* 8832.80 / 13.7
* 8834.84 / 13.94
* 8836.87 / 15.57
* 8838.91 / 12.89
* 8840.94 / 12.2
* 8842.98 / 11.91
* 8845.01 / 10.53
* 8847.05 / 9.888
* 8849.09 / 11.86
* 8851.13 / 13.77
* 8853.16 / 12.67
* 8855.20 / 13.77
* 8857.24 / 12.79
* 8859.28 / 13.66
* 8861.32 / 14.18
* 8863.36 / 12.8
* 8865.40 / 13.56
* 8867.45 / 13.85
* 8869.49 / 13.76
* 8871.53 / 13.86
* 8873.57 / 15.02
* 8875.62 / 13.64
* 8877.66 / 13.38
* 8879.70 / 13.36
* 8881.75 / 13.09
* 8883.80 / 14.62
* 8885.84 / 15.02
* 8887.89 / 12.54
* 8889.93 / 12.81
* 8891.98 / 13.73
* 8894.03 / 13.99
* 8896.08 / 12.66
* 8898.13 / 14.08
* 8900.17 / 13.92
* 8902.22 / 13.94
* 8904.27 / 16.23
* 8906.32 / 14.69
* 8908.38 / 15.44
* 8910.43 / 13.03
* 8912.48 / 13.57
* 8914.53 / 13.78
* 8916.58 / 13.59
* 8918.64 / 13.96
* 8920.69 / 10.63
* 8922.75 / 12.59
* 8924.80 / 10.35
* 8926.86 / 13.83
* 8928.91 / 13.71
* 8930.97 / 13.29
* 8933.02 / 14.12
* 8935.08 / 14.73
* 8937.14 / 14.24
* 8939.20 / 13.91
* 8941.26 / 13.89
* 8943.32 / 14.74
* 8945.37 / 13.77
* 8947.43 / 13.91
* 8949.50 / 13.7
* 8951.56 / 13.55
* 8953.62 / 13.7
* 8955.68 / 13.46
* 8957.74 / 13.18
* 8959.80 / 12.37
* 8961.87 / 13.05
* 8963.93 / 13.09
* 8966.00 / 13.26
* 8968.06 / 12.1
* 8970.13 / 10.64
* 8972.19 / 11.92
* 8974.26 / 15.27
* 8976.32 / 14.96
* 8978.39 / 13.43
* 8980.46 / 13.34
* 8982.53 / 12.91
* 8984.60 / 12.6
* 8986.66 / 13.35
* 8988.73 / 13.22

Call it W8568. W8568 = 2.70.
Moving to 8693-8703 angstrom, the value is 2.65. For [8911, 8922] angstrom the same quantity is 2.57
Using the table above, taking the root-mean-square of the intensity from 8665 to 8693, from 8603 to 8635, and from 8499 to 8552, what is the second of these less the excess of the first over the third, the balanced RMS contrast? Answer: 15.3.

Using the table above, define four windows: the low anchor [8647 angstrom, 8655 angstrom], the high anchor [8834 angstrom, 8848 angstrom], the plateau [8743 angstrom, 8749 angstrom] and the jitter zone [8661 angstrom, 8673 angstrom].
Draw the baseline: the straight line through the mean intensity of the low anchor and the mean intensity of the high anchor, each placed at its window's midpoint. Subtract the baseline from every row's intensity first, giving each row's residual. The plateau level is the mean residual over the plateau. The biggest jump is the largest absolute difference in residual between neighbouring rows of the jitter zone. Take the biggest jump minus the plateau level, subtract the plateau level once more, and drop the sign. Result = 2.2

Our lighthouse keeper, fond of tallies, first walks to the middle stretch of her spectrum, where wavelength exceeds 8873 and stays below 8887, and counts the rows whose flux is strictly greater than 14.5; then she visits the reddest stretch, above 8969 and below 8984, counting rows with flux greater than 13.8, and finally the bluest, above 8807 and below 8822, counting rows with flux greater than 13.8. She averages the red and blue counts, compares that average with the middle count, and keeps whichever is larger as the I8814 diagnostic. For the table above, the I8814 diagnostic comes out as 3.0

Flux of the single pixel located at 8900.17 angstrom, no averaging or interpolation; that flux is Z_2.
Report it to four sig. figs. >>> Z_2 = 13.92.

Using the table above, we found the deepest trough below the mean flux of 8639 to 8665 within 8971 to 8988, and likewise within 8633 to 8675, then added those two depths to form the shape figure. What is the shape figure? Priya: 4.2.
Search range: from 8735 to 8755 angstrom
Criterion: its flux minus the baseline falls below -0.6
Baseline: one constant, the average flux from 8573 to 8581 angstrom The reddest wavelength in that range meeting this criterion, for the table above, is 8753.84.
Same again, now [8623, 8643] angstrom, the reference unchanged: 8641.69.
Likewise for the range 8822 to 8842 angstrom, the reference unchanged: 8840.94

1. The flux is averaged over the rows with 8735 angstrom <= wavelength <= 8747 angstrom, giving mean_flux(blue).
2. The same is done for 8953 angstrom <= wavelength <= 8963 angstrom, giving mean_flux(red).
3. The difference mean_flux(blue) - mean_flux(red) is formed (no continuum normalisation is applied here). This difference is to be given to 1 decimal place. 1.6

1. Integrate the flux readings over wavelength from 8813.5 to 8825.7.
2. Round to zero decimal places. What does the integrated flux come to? 162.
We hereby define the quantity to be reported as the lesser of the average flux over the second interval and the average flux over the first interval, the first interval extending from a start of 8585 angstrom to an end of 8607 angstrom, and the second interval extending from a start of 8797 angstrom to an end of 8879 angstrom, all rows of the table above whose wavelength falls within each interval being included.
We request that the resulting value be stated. 13.4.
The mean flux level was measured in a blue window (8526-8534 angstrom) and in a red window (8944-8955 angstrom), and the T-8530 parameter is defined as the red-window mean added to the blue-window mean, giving 28.3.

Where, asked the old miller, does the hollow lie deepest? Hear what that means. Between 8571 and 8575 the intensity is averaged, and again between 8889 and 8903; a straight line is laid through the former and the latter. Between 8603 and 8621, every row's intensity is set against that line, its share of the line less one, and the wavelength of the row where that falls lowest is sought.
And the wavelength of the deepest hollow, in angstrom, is 8607.93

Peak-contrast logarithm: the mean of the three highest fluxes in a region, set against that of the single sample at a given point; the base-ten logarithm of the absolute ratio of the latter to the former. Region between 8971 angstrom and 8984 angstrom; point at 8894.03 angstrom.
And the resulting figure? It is -0.017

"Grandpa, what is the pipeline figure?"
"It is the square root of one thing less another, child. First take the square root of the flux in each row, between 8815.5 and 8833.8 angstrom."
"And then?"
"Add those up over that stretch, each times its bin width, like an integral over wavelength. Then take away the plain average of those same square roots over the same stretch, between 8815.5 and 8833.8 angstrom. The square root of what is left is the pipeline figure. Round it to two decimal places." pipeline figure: 8.02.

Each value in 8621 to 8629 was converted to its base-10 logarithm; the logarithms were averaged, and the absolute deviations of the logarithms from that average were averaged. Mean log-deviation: 0.036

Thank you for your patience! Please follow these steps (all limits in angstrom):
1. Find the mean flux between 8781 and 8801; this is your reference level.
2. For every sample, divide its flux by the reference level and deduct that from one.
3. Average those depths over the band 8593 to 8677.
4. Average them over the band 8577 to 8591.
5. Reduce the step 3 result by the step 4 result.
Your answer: 0.04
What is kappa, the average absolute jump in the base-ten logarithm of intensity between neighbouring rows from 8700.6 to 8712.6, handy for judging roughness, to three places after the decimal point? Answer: 0.014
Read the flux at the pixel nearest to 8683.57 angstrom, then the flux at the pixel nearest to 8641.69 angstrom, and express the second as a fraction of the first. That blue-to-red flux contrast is 1.11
